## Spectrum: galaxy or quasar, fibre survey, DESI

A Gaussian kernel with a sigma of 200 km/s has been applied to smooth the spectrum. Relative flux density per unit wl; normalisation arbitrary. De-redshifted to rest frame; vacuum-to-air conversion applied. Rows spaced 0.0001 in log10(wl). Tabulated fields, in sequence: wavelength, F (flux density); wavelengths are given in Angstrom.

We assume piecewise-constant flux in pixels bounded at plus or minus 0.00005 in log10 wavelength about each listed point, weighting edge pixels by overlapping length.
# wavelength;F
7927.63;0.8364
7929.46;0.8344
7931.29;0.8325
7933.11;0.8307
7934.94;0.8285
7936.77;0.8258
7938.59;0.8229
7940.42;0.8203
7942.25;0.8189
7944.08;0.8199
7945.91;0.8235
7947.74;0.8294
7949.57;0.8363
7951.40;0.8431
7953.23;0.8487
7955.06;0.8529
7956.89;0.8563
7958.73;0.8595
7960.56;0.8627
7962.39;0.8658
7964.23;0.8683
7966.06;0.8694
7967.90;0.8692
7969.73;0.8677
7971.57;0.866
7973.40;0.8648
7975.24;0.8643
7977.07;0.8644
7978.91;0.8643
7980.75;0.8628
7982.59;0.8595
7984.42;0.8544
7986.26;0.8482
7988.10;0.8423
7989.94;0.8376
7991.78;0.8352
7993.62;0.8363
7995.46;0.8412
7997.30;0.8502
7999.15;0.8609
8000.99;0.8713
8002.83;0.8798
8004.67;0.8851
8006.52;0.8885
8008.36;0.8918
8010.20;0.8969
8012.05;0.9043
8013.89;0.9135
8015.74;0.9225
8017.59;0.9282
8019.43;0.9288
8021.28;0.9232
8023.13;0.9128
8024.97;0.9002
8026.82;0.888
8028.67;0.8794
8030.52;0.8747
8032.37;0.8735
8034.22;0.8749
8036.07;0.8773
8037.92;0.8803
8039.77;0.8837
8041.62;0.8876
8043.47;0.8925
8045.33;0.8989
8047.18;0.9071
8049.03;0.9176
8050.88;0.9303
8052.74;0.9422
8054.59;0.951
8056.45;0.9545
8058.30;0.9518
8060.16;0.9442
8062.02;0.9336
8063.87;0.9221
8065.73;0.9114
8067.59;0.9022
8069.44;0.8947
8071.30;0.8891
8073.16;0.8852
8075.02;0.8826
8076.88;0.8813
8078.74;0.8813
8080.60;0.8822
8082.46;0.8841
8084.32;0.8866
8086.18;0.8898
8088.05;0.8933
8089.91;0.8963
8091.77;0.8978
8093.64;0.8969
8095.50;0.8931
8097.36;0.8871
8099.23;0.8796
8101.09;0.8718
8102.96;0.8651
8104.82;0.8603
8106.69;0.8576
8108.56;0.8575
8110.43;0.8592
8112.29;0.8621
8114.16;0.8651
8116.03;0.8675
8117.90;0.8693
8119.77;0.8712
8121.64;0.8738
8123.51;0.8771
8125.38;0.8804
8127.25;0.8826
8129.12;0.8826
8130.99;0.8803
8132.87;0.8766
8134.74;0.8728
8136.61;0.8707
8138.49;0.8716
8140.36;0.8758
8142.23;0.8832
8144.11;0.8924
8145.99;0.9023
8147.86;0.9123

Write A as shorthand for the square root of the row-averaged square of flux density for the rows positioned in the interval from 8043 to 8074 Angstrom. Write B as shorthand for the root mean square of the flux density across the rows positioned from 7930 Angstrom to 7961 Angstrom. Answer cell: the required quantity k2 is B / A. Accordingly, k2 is 0.91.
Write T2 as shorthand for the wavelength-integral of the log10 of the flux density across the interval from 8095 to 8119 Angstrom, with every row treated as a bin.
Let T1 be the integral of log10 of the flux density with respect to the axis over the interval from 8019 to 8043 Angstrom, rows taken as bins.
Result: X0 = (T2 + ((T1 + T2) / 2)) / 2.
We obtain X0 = -1.41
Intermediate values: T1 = -1.2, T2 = -1.47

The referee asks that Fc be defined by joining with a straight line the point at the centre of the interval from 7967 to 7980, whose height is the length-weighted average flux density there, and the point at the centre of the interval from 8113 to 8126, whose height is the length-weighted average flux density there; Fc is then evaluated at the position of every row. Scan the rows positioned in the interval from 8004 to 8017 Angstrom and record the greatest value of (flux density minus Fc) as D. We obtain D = 0.055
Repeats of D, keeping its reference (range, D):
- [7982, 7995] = -0.007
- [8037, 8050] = 0.049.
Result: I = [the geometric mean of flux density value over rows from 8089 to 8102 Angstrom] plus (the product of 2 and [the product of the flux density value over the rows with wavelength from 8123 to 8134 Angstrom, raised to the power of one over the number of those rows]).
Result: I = 2.65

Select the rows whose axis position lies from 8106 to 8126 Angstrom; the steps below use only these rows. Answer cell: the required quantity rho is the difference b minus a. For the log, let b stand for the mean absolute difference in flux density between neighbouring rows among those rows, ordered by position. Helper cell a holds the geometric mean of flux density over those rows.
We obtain -0.865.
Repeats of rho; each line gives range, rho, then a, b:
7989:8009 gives -0.855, 0.861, 0.0059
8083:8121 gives -0.873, 0.876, 0.0034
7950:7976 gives -0.859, 0.861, 0.0024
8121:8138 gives -0.875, 0.877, 0.0026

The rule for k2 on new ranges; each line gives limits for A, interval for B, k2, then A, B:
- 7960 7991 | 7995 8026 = 1.04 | 0.861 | 0.89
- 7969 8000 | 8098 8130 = 1.02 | 0.854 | 0.87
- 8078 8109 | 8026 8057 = 1.02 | 0.881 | 0.90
